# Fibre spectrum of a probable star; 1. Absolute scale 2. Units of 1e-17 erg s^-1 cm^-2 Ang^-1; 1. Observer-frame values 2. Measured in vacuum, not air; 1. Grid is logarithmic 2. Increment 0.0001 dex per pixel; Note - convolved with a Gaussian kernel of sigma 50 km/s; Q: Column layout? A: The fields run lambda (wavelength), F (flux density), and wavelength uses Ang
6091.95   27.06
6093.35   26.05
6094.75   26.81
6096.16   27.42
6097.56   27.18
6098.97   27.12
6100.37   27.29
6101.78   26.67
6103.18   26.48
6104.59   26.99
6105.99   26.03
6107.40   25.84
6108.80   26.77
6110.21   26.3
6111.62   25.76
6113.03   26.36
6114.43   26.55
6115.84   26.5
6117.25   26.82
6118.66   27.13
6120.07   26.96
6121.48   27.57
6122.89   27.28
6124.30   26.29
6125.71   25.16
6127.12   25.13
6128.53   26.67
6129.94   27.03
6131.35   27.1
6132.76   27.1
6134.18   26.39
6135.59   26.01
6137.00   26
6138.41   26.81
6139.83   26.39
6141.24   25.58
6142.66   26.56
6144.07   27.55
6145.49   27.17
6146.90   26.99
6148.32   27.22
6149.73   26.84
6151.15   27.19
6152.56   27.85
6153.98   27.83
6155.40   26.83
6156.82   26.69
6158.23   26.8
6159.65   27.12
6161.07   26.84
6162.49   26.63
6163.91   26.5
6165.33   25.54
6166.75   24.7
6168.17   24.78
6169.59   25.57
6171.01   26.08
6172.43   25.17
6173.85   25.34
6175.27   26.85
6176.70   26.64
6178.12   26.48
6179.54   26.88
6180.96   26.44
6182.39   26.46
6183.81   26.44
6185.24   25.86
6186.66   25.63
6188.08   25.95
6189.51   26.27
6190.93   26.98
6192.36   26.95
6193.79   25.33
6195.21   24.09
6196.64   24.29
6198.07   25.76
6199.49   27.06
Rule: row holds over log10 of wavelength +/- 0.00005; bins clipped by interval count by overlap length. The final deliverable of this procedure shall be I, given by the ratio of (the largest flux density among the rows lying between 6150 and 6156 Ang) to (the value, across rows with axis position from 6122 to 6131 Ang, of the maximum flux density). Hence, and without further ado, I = 1.02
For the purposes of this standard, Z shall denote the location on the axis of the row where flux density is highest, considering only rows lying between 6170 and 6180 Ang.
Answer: 6179.54 Ang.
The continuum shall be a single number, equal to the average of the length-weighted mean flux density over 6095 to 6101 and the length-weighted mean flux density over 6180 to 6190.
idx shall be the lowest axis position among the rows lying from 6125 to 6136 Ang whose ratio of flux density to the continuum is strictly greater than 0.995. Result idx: 6128.53 Ang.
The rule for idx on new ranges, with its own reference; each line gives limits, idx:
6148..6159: 6148.32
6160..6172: 6161.07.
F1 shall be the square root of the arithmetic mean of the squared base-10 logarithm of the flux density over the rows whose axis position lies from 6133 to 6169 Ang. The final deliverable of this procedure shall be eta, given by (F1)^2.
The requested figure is 2.03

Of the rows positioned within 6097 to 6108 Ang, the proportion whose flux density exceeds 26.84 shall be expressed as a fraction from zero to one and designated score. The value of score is 0.50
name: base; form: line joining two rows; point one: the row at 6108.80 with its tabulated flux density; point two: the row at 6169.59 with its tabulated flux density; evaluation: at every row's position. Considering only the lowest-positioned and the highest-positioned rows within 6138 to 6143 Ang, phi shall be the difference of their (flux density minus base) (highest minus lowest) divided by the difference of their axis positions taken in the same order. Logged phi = -0.04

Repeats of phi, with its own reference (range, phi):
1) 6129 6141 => -0.04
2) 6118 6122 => 0.18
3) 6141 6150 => 0.17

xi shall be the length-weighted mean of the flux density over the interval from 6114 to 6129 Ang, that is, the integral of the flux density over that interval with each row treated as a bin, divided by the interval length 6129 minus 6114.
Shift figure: 26.5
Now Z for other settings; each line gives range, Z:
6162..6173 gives 6162.49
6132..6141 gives 6132.76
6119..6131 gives 6121.48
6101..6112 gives 6104.59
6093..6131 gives 6121.48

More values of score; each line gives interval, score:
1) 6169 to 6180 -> 0.25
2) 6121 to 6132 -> 0.50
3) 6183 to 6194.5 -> 0.25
